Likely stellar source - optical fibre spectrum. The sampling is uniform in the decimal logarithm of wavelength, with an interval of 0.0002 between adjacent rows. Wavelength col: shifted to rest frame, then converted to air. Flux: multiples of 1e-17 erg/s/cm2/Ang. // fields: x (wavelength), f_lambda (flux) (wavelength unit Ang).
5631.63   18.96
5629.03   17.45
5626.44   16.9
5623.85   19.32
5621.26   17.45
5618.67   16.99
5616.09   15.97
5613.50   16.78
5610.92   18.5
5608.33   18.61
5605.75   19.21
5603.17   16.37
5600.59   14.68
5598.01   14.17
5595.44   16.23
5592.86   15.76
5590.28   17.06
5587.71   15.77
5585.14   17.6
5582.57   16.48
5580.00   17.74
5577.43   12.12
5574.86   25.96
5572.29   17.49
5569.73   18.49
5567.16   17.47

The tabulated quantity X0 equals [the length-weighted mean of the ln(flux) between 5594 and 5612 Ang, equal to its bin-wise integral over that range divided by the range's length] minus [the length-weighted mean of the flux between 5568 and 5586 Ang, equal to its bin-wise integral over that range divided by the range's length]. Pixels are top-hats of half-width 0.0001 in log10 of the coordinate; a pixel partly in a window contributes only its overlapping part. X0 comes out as -15.2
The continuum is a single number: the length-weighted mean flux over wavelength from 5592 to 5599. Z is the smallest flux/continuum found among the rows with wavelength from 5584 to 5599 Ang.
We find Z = 0.92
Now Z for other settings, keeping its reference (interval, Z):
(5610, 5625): 1.04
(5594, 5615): 0.92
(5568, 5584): 0.79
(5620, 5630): 1.10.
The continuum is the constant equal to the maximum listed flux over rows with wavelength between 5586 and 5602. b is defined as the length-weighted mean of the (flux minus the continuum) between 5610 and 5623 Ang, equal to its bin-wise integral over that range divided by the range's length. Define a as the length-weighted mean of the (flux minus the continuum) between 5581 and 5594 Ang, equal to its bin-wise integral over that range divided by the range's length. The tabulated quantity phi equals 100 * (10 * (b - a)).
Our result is 605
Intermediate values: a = -0.5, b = 0.1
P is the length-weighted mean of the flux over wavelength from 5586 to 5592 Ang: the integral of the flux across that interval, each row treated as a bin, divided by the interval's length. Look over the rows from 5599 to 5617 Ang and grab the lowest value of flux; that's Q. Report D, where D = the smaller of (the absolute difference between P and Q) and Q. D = 1.8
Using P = 16.5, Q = 14.68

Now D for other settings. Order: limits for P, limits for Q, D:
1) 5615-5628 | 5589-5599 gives 3.2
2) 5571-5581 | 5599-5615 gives 3.7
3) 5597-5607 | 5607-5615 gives 0.6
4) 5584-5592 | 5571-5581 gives 4.6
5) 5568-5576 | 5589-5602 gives 6.2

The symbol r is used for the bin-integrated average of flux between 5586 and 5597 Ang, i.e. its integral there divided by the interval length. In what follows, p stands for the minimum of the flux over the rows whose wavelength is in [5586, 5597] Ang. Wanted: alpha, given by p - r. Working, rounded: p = 15.76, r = 16.2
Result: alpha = -0.5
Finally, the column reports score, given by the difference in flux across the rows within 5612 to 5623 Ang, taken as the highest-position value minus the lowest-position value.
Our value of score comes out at 0.7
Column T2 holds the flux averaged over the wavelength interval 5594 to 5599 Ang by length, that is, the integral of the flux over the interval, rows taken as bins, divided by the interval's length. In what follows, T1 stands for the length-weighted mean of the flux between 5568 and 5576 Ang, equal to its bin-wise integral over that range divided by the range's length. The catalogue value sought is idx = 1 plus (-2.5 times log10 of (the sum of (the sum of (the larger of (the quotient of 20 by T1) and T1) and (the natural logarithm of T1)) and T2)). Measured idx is -2.97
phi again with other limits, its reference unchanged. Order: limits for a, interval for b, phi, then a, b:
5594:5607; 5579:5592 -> 755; -0.9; -0.2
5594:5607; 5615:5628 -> 1232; -0.9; 0.3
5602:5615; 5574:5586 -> -167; 0.8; 0.7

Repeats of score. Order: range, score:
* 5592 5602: -1.1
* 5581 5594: -0.7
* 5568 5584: -2.0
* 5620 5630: 0.0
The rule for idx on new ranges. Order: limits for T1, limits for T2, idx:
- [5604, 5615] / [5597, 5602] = -2.88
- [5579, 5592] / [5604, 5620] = -2.93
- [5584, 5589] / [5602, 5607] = -2.93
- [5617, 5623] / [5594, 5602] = -2.87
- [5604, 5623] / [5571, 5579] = -2.98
